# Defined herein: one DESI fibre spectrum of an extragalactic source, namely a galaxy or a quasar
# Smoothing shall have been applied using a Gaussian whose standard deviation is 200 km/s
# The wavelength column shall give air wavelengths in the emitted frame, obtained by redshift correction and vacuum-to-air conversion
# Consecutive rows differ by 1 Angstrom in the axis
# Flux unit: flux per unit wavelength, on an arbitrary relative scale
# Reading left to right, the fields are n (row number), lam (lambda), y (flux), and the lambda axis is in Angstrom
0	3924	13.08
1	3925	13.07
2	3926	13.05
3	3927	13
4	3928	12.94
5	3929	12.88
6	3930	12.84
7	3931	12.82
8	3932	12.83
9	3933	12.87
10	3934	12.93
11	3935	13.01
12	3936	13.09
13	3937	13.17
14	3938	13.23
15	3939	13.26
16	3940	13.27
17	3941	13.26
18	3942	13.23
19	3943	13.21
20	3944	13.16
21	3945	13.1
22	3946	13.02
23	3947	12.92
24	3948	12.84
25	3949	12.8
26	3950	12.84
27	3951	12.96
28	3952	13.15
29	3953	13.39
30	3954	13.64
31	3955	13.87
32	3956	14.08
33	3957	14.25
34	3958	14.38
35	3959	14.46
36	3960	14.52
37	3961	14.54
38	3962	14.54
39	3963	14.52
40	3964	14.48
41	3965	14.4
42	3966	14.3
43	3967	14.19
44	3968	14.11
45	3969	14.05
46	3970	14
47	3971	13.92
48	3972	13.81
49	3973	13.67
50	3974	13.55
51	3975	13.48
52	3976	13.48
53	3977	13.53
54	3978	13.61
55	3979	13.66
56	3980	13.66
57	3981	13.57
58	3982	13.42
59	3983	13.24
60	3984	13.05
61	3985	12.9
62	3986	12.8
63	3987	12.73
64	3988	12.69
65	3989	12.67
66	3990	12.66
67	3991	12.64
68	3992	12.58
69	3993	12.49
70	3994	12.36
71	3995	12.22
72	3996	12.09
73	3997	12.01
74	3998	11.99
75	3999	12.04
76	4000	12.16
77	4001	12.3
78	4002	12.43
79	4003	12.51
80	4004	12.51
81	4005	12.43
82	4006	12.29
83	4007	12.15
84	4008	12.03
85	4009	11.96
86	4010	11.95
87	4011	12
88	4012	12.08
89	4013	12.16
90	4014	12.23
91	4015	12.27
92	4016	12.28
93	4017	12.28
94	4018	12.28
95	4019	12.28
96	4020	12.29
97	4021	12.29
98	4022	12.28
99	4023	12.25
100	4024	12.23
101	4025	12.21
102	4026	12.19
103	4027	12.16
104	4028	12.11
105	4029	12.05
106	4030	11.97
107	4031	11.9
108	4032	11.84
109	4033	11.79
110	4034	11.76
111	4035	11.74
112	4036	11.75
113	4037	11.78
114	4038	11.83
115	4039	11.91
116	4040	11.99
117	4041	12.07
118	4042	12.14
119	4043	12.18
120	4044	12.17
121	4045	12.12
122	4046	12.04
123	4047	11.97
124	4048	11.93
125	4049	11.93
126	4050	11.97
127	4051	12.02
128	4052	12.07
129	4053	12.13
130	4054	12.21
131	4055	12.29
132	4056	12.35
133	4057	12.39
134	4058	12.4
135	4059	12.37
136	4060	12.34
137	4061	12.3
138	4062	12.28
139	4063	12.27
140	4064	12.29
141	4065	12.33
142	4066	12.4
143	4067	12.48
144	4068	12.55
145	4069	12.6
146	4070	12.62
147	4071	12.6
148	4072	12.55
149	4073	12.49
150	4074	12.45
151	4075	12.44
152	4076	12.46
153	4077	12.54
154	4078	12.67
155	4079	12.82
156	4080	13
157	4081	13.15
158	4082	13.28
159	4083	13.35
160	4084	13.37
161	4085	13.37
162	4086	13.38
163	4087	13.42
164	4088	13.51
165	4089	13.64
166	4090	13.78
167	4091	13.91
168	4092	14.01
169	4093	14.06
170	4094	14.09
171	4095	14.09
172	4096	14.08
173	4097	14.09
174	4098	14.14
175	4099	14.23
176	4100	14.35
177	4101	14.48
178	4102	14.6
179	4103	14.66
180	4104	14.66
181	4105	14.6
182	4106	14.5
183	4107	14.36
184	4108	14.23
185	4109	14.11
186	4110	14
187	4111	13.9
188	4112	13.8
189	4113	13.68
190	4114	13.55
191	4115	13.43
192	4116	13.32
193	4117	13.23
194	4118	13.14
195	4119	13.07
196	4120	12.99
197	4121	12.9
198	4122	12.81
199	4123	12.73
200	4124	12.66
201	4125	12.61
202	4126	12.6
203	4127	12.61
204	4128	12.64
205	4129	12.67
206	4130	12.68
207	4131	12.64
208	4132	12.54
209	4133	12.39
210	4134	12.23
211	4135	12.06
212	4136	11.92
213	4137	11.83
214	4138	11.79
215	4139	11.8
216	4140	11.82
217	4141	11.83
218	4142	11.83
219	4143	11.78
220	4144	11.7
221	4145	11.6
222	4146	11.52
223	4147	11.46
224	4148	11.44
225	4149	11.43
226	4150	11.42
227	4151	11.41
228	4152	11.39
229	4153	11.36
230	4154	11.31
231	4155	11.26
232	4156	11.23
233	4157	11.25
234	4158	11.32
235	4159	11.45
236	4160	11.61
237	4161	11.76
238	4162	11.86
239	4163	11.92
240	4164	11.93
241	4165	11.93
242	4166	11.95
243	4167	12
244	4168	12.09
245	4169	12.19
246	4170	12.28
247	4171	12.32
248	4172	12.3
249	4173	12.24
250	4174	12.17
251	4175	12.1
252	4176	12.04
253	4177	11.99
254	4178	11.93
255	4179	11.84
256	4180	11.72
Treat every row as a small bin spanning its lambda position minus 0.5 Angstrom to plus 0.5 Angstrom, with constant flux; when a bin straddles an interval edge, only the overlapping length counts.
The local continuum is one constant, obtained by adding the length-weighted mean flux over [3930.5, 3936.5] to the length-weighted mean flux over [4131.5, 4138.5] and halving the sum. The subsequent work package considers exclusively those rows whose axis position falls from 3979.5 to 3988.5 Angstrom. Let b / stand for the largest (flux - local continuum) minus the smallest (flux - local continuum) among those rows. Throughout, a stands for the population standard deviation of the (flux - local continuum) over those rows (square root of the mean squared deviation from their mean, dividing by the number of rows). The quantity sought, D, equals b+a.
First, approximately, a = 0.35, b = 0.97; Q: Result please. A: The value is 1.32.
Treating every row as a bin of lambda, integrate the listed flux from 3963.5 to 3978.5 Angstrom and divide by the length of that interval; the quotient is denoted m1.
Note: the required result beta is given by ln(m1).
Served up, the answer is 2.63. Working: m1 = 13.9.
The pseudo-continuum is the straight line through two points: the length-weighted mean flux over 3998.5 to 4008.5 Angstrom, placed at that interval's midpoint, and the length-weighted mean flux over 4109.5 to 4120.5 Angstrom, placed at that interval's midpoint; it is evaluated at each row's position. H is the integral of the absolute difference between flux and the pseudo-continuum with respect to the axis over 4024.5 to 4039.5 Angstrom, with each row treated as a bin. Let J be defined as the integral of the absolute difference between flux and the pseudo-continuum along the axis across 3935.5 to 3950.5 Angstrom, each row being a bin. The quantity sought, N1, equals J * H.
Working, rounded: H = 9.8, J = 22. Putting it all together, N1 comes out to 213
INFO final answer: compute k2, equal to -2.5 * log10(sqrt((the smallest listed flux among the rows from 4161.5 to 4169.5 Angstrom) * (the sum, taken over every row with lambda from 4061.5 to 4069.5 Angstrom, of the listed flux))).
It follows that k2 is -3.84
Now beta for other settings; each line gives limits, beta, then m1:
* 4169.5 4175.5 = 2.50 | 12.2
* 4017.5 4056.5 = 2.49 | 12.1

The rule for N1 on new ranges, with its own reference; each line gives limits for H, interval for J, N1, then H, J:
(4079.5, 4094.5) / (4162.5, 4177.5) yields 175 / 6.0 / 29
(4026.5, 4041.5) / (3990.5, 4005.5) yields 32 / 10.5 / 3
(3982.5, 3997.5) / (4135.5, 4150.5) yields 239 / 7.6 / 31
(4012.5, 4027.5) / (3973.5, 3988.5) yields 60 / 3.2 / 19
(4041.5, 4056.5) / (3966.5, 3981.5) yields 266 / 10.0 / 27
